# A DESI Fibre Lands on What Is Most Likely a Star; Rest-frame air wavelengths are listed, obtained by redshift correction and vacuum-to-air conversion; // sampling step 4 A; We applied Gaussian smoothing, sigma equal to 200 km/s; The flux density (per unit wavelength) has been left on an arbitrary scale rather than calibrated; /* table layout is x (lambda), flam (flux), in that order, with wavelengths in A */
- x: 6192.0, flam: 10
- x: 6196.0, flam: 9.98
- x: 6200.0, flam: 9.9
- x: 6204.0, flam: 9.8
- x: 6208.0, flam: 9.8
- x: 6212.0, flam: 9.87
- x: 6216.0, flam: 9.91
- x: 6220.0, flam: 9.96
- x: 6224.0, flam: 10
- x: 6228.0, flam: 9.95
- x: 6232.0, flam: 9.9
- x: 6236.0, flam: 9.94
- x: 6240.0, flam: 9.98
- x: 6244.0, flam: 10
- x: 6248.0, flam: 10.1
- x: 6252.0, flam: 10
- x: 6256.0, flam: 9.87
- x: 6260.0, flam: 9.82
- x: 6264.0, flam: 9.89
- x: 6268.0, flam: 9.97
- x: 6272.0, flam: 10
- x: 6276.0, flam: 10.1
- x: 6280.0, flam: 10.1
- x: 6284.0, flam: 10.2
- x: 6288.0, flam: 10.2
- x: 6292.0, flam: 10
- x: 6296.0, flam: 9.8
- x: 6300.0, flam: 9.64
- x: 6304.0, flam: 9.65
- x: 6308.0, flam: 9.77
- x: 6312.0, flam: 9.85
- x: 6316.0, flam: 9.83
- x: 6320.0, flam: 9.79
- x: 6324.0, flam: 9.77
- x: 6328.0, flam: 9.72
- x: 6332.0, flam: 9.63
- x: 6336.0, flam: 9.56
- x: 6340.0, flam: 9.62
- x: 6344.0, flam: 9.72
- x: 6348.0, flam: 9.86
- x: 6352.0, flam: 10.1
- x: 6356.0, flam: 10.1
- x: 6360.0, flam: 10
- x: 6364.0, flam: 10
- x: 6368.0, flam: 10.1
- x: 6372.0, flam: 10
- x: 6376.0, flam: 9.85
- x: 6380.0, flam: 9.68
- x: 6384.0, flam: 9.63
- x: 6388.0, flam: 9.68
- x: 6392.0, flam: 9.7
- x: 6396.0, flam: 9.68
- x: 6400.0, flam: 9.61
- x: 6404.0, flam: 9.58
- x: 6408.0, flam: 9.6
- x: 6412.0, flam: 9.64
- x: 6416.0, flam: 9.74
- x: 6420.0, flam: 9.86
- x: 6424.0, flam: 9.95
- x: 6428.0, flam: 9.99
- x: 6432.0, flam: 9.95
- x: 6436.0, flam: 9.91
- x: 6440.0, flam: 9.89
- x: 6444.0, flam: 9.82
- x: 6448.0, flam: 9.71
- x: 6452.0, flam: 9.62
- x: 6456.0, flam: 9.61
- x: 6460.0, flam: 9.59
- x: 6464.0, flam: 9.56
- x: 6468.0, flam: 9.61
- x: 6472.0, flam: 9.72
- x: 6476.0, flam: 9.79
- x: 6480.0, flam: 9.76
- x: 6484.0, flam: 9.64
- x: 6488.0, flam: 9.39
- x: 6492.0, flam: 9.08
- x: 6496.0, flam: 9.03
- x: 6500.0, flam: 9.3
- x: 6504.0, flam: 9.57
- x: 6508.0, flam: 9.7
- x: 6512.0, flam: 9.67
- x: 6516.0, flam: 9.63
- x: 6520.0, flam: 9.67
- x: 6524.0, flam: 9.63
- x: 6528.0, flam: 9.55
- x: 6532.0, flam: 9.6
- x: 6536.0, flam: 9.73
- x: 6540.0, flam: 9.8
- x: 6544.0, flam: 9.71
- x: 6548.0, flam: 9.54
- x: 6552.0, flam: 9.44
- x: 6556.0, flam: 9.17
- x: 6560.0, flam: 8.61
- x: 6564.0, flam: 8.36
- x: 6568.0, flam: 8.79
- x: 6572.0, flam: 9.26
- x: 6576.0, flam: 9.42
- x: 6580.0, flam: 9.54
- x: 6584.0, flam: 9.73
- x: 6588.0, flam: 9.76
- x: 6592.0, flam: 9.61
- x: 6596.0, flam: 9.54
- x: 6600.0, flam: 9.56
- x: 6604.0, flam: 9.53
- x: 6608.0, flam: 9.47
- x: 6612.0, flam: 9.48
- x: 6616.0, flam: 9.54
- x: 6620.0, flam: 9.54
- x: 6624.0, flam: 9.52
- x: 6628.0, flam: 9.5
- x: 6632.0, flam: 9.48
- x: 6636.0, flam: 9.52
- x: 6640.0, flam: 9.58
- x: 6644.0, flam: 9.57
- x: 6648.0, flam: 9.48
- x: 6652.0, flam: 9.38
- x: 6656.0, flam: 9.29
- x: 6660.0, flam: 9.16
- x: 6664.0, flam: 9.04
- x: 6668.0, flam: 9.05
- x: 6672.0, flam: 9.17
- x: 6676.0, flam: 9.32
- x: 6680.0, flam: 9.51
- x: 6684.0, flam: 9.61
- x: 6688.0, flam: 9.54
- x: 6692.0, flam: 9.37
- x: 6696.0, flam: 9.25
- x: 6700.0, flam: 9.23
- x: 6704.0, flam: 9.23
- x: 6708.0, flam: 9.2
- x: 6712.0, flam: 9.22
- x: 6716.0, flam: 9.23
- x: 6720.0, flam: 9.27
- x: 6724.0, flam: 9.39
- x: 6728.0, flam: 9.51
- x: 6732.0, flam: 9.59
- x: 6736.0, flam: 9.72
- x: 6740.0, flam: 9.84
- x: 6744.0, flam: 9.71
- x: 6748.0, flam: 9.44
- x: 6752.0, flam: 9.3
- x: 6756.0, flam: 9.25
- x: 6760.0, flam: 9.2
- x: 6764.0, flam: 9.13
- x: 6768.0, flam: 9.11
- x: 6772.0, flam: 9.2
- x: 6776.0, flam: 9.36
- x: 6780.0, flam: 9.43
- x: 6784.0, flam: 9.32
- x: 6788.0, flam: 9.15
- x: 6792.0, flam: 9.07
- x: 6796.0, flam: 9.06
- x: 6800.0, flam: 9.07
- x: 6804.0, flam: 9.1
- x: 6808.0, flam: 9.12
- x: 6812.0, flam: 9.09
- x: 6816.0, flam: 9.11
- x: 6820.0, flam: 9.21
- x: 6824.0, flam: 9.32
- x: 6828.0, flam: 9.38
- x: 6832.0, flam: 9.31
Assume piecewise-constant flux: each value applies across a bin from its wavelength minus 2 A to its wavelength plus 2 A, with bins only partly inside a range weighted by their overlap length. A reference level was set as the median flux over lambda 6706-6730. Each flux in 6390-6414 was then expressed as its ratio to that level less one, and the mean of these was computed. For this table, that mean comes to 0.042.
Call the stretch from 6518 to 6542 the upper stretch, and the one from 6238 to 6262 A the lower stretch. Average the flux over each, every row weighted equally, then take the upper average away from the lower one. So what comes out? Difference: 0.30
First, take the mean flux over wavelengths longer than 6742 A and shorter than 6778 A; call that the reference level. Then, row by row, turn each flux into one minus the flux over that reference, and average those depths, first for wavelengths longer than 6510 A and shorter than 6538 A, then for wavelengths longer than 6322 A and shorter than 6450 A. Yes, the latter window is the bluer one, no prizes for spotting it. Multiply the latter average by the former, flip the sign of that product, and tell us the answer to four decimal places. -0.0020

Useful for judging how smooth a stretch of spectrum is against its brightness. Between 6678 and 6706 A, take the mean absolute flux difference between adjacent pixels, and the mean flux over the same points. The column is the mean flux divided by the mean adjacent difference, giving 117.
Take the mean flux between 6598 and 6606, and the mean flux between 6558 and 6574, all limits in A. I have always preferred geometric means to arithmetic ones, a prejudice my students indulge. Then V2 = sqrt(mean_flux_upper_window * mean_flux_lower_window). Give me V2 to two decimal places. 9.14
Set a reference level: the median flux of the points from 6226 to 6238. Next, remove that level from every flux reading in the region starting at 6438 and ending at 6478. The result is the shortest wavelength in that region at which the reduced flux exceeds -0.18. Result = 6440.0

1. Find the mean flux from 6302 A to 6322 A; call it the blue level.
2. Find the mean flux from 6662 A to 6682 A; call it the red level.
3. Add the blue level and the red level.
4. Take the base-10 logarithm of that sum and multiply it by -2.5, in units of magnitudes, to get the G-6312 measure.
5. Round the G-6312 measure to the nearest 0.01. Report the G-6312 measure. -3.20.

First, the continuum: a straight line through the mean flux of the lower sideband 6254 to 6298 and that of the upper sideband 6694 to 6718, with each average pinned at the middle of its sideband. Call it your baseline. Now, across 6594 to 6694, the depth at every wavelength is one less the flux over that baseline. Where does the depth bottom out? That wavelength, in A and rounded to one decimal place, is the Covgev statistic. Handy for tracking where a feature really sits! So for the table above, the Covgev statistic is 6684.0 A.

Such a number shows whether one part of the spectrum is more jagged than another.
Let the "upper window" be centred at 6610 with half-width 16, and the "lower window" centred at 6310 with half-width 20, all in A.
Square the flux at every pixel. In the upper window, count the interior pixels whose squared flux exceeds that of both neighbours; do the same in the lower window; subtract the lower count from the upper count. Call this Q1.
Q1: 0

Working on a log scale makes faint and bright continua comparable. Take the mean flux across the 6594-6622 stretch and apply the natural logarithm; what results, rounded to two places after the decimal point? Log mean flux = 2.25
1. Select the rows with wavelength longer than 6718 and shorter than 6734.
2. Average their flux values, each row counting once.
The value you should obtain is 9.44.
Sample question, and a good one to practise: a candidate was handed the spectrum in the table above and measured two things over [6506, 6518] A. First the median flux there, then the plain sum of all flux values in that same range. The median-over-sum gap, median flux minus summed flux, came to -19.3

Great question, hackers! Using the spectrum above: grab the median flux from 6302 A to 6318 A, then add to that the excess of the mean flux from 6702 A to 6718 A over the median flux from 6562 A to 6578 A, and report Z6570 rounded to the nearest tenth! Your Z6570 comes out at 10.0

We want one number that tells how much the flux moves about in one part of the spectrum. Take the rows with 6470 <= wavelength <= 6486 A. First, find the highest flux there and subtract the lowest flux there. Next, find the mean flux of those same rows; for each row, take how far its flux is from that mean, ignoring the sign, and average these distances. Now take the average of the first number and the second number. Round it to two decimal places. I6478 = 0.10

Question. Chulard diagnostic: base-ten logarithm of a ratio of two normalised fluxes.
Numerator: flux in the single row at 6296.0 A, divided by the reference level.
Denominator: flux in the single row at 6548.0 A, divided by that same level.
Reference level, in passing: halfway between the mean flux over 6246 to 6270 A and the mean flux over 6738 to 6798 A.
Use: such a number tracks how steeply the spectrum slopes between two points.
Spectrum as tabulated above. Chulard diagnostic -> 0.012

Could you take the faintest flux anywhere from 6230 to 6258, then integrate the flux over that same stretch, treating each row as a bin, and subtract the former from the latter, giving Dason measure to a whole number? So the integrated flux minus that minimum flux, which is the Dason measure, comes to 269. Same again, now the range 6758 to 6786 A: 250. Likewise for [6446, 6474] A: 260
